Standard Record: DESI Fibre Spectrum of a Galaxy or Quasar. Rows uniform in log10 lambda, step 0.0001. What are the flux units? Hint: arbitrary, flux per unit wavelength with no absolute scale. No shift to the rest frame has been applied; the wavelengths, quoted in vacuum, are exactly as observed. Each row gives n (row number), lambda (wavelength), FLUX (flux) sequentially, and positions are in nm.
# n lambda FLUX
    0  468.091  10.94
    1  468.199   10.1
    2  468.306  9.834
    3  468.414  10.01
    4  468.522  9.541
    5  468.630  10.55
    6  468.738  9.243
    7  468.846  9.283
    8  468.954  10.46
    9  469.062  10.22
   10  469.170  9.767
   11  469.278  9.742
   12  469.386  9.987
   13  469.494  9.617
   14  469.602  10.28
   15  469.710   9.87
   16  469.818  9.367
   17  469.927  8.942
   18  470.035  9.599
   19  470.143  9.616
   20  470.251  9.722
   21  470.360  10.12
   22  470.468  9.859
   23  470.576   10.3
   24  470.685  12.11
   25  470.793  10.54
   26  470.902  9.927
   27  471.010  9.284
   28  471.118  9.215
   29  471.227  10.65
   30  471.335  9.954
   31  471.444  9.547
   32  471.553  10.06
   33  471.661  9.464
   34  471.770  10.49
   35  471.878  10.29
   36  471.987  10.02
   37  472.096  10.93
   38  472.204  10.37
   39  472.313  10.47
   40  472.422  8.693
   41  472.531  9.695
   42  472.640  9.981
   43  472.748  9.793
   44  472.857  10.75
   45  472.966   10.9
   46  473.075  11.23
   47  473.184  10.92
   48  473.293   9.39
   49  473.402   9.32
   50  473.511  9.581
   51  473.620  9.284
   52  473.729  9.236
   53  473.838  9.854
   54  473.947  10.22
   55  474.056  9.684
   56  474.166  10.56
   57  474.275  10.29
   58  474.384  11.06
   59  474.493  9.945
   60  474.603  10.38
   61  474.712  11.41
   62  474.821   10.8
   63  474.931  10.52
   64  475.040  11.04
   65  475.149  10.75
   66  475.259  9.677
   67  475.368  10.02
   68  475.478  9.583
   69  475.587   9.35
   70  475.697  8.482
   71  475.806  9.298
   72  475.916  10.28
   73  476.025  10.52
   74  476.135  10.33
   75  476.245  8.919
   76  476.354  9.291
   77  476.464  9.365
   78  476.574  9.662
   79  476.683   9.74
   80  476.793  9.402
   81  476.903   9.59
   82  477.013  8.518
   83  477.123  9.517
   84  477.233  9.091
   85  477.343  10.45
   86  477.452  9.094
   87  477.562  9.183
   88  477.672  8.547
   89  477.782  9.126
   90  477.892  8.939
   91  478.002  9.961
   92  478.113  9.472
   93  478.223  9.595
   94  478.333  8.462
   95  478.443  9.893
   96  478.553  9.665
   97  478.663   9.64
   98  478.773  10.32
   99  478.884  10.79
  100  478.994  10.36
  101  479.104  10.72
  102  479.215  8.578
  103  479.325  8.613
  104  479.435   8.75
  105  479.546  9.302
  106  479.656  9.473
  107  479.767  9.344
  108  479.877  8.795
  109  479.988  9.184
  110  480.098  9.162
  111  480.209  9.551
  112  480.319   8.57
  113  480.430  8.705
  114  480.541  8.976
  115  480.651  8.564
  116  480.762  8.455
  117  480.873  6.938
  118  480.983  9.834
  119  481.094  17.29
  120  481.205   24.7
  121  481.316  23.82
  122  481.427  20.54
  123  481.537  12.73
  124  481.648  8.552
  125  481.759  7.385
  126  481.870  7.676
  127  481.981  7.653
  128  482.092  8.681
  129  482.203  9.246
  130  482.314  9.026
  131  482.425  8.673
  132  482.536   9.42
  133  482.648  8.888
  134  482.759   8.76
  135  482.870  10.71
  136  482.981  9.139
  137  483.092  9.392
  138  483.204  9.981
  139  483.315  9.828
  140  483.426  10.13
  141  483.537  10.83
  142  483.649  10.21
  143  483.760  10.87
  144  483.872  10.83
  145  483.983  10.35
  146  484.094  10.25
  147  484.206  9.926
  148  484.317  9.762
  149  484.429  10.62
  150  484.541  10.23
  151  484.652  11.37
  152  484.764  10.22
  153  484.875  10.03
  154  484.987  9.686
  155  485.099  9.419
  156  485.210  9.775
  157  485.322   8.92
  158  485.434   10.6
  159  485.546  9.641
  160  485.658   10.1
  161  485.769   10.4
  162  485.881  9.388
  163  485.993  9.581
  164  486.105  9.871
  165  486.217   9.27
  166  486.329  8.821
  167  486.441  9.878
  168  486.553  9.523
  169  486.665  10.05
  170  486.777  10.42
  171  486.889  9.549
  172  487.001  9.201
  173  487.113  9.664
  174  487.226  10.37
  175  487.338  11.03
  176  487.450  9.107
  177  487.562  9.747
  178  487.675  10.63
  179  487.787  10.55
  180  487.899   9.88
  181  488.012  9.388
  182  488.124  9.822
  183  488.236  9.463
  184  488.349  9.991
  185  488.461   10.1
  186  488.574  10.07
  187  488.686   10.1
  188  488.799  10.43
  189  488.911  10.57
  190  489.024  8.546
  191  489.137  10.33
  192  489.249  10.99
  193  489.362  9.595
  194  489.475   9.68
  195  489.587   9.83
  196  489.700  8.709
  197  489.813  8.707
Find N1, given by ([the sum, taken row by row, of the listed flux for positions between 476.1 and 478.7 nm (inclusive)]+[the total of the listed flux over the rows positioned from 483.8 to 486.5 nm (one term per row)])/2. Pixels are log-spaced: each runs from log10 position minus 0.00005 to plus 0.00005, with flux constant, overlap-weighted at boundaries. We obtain 232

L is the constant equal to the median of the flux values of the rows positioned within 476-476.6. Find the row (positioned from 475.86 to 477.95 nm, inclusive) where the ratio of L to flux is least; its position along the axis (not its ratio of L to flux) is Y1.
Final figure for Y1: 476.025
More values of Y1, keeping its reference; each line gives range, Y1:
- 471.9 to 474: 473.075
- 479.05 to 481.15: 481.094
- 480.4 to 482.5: 481.205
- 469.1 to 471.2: 470.685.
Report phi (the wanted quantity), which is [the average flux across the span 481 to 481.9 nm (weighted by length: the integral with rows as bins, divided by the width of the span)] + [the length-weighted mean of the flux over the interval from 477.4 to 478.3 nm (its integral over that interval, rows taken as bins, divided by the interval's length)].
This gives 25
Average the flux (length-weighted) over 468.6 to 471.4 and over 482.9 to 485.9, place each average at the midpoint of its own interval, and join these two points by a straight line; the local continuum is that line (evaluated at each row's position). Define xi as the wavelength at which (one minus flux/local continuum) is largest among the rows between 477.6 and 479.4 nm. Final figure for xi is 478.333 nm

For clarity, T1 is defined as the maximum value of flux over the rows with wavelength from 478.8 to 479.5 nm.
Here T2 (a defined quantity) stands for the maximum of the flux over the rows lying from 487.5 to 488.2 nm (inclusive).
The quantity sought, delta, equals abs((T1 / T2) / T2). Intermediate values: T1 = 10.79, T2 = 10.63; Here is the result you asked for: 0.095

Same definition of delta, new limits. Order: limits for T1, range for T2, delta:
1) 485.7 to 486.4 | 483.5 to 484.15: 0.088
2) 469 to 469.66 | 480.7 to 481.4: 0.017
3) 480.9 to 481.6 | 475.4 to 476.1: 0.223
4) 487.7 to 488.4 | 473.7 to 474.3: 0.095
